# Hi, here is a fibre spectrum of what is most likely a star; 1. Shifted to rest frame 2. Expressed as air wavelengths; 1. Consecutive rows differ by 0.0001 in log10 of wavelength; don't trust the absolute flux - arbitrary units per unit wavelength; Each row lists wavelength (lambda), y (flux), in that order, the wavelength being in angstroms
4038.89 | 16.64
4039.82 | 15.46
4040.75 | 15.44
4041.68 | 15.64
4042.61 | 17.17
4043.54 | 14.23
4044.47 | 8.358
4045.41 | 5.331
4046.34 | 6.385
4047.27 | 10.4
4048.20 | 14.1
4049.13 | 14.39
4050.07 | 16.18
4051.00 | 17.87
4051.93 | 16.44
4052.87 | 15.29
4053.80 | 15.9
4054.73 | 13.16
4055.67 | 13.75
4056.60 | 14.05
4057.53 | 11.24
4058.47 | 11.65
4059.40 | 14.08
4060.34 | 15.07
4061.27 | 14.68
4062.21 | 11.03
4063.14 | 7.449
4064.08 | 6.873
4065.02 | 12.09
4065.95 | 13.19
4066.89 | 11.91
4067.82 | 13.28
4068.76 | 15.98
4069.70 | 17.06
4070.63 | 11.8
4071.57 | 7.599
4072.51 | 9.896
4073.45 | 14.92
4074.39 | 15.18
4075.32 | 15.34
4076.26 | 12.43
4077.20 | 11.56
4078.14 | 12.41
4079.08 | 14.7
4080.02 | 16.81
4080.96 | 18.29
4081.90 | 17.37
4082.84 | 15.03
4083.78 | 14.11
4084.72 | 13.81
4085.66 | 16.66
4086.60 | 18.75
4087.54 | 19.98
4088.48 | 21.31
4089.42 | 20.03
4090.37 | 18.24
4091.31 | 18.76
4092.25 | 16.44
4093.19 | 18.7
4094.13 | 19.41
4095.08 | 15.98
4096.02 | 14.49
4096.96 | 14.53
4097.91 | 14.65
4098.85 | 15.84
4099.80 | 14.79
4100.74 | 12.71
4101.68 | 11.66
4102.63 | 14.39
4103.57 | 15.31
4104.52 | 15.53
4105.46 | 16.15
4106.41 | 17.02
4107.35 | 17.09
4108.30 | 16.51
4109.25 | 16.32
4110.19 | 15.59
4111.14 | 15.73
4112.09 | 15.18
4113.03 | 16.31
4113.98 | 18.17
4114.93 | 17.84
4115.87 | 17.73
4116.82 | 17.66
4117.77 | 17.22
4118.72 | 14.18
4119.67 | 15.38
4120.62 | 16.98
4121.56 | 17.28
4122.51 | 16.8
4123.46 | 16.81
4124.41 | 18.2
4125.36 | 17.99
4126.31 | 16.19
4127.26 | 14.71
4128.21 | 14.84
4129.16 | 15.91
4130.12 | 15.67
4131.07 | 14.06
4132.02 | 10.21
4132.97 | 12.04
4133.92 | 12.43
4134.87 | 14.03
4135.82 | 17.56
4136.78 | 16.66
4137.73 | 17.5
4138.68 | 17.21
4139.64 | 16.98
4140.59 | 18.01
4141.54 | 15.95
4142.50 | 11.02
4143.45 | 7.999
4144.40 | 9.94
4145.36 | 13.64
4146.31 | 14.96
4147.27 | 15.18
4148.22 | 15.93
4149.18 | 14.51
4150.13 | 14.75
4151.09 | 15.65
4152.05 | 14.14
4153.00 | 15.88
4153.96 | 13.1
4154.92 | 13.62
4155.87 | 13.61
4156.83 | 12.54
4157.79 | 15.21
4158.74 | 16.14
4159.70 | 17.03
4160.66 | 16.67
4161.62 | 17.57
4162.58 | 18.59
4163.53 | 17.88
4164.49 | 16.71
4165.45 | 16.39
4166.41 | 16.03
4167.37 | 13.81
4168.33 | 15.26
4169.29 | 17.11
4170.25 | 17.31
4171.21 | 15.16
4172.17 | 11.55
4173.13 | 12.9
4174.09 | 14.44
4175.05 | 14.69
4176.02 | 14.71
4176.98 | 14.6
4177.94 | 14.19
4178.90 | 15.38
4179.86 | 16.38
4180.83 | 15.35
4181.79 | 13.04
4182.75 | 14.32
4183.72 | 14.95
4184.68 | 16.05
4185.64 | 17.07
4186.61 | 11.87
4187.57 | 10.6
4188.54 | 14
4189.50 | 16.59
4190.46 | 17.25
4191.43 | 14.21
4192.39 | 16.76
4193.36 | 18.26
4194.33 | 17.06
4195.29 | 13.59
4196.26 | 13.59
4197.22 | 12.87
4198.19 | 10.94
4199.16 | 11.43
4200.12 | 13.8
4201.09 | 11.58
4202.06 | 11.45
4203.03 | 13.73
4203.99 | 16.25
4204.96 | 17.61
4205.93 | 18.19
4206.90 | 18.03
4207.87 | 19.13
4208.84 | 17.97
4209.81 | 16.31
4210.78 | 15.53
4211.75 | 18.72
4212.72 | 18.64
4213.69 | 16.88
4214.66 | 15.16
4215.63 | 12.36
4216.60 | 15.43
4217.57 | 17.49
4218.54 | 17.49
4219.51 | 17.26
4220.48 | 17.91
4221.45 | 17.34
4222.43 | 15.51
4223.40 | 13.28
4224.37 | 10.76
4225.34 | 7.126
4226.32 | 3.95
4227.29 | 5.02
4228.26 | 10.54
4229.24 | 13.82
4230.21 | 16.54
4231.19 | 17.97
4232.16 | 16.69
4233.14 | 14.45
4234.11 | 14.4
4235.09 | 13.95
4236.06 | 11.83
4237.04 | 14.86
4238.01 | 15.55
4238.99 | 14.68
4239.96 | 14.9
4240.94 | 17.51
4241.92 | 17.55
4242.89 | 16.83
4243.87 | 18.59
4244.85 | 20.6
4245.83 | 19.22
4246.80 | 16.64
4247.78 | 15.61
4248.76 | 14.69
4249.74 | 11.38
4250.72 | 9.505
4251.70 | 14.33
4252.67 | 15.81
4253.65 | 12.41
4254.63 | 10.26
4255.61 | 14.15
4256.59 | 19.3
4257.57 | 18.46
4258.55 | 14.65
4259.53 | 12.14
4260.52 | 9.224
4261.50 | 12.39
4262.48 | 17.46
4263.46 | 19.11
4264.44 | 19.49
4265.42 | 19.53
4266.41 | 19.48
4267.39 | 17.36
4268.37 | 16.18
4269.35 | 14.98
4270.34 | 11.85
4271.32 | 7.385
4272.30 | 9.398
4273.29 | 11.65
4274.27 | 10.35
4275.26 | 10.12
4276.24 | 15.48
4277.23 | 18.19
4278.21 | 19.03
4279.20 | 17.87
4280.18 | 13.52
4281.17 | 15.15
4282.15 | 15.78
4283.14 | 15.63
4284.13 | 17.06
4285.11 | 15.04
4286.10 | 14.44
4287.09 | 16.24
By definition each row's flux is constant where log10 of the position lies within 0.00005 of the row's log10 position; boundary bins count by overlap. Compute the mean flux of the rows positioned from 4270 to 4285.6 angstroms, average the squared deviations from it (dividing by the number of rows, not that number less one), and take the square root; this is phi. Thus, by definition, 3.4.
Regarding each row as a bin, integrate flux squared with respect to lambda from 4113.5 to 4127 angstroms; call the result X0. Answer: 3916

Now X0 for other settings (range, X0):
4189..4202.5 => 2820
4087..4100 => 4014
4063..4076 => 2142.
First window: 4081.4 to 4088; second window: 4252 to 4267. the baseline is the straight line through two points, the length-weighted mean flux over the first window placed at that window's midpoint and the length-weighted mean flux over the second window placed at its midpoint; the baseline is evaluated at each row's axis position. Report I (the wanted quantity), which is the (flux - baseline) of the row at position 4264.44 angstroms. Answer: 3.9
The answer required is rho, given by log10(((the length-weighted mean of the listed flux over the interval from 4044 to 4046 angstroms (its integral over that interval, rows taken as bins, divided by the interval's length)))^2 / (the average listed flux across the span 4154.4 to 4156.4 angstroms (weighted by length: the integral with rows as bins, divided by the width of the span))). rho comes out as 0.5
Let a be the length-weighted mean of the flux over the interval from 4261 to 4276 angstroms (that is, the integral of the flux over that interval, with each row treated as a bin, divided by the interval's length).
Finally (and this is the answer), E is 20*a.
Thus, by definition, 289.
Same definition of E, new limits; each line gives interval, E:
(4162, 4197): 304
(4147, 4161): 298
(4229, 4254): 309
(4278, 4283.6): 320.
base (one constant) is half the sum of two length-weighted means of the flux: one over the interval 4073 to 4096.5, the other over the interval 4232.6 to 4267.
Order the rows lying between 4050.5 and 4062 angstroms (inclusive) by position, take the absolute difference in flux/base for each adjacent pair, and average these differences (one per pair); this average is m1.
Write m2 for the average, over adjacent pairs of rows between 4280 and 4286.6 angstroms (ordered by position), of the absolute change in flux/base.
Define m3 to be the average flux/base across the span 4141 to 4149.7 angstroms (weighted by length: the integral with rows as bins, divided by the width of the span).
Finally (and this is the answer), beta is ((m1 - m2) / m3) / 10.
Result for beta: 0.0014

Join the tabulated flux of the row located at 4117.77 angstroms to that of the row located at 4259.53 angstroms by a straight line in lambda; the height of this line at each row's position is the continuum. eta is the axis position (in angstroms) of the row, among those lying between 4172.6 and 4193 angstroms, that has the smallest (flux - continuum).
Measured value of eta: 4187.57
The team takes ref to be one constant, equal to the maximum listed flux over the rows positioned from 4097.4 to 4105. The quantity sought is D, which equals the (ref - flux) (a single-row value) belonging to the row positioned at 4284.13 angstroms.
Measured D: -1.2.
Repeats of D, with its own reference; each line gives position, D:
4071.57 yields 8.2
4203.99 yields -0.4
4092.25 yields -0.6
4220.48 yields -2.1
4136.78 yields -0.8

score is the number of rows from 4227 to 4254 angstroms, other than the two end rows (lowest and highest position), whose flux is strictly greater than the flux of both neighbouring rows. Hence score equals 5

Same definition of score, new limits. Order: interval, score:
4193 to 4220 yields 4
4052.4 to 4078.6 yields 6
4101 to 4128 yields 5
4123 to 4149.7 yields 6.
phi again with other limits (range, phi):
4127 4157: 2.3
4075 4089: 2.8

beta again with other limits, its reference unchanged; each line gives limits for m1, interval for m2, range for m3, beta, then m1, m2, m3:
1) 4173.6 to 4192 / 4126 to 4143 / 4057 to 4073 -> -0.0005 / 0.09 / 0.10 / 0.756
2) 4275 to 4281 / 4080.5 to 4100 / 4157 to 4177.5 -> 0.0094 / 0.18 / 0.09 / 0.981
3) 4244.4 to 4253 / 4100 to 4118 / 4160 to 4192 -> 0.0097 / 0.14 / 0.04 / 0.956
